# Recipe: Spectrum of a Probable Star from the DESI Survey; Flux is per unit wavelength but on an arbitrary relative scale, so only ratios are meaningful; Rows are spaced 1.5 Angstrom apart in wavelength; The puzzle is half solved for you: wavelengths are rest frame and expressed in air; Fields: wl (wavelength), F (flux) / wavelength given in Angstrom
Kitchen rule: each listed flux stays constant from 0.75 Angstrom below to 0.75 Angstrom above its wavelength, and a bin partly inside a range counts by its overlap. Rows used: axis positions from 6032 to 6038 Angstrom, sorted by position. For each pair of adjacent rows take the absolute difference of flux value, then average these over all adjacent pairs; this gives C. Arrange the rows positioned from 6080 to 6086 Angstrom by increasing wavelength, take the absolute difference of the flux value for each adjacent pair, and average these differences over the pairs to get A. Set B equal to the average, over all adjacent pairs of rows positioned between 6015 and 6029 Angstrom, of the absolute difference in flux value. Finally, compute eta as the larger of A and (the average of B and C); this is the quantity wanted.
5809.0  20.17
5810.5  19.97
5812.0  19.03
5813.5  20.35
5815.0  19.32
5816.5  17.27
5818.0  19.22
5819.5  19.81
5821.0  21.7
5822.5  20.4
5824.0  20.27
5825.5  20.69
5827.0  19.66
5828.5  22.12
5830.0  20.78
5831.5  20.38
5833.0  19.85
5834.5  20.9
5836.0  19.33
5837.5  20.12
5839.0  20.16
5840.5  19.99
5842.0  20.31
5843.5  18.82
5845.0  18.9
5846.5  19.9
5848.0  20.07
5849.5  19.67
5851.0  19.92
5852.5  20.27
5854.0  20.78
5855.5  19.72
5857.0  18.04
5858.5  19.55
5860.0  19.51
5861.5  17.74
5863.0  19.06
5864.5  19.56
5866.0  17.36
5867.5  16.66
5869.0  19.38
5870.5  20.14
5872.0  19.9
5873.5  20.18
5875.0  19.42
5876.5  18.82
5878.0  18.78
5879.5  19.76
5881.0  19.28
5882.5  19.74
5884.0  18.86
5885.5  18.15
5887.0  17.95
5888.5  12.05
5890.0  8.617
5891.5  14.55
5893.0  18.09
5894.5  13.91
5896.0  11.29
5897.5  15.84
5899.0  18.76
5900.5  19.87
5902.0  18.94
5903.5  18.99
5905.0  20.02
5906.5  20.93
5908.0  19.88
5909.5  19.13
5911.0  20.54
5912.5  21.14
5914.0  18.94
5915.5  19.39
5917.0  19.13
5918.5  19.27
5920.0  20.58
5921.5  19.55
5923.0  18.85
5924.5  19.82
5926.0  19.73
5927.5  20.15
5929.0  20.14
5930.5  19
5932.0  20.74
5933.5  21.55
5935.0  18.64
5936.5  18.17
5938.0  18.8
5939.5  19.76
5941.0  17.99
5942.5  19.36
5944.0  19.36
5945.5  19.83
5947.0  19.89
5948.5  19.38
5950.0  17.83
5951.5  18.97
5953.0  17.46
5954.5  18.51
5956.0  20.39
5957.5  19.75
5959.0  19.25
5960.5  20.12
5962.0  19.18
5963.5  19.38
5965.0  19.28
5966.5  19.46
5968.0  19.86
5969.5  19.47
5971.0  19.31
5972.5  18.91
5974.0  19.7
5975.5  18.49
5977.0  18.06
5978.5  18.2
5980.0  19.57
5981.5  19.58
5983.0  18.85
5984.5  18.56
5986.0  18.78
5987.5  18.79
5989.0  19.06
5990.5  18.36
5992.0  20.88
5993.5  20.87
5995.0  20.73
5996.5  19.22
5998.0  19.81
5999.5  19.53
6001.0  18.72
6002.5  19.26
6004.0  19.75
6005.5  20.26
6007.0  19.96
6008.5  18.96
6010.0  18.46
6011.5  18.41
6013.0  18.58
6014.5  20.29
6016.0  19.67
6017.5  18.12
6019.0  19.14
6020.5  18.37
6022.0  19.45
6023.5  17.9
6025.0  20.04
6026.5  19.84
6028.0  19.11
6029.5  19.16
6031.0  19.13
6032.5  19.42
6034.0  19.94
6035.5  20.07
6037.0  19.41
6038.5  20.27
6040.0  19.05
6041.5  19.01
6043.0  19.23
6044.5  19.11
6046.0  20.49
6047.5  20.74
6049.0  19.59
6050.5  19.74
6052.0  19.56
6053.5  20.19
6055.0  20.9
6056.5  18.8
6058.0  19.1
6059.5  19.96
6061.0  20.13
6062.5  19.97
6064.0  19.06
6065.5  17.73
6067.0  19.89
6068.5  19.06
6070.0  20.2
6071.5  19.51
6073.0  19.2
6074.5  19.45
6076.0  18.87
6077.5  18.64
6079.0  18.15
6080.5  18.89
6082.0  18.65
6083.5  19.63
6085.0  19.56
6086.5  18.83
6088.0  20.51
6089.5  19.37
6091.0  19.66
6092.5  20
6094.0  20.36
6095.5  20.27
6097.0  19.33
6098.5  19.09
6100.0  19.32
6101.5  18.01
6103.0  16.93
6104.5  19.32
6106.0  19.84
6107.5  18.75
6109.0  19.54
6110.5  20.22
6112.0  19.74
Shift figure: 0.78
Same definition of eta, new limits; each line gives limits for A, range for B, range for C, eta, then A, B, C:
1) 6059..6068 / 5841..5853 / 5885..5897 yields 2.11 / 0.95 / 0.5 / 3.69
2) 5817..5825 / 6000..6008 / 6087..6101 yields 0.98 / 0.98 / 0.5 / 0.45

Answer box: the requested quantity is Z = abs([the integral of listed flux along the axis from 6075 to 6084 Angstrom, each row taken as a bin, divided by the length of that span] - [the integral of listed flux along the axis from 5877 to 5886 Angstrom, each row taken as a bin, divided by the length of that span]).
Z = 0.31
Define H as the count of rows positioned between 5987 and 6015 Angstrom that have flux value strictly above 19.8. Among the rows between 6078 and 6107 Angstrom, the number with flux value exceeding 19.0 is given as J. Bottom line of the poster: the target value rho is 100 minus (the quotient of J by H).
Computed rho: 98.1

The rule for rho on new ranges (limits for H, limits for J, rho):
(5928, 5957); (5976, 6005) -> 98.2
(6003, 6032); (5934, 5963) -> 97.8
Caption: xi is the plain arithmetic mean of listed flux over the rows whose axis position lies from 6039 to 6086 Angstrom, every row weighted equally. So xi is 19.4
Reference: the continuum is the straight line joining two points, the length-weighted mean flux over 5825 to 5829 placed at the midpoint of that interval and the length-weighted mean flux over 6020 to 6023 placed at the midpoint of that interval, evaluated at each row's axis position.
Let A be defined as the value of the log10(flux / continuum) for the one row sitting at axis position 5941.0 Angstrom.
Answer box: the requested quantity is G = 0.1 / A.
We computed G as -3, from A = -0.038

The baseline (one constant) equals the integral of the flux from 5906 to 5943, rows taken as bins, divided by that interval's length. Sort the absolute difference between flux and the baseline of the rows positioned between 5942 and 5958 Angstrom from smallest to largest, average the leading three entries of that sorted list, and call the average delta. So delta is 0.18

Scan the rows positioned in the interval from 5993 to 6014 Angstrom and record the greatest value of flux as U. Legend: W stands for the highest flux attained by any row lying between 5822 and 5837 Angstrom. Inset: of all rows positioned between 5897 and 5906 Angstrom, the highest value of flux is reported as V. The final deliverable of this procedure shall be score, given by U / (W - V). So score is 10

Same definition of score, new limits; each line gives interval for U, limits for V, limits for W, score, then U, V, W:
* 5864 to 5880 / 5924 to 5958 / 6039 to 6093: -31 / 20.18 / 21.55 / 20.9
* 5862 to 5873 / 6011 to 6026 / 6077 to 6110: 92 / 20.14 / 20.29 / 20.51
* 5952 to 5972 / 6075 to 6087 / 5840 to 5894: 18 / 20.39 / 19.63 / 20.78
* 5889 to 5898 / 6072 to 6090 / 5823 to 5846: 11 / 18.09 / 20.51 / 22.12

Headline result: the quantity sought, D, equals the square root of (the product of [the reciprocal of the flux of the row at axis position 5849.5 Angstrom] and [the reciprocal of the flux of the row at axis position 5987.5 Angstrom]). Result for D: 0.0520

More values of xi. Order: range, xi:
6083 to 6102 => 19.5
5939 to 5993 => 19.2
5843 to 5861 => 19.6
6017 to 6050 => 19.4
